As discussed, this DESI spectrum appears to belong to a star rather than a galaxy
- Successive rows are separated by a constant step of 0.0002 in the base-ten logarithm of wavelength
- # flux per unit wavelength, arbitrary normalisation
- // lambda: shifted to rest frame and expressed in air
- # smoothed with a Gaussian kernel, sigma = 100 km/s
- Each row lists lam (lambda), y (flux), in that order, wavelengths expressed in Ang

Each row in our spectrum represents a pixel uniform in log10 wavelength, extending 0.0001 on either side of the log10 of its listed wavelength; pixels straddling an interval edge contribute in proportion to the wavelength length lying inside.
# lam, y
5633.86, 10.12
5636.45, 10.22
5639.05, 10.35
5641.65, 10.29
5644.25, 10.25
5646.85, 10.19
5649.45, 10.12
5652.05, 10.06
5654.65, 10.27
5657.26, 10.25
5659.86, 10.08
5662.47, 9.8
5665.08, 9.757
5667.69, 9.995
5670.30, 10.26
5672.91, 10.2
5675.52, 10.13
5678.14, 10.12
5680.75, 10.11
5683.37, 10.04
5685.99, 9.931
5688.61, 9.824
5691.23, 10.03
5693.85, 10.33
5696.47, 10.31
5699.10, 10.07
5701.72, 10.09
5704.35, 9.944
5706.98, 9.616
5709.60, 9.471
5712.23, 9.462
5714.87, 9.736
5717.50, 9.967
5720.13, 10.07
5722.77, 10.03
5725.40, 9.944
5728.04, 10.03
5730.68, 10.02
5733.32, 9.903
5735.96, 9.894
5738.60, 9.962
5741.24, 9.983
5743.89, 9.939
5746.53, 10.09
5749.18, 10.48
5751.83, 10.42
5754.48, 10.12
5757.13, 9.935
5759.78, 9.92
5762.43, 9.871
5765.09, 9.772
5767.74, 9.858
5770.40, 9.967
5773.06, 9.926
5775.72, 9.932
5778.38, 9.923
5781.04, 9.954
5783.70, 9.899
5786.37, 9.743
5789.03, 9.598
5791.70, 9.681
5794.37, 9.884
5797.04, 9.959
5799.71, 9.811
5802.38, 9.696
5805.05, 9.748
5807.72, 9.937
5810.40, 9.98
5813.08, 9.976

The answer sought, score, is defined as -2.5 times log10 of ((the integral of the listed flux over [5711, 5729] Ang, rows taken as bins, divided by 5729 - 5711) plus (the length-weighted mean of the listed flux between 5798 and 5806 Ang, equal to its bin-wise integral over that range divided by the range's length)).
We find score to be -3.23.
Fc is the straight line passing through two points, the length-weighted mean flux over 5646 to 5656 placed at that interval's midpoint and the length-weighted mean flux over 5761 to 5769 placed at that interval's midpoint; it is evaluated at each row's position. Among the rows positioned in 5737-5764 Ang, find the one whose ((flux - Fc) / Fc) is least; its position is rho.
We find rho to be 5762.43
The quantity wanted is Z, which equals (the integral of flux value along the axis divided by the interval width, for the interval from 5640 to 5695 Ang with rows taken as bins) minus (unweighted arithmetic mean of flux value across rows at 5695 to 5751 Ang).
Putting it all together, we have 0.14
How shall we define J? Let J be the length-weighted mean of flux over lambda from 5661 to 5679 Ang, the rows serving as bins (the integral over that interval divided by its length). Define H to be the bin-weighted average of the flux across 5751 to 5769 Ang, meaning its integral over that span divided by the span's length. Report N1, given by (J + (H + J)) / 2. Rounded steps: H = 10.0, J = 10.0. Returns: 15.0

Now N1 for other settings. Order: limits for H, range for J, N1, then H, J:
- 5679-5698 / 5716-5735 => 15.0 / 10.1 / 10.0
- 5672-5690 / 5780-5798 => 14.8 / 10.0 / 9.8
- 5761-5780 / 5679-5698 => 15.0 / 9.9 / 10.1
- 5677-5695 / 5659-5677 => 15.1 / 10.1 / 10.0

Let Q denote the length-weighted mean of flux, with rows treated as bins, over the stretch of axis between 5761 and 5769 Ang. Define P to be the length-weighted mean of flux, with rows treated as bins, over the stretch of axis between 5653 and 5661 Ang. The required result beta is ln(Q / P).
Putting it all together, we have -0.036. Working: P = 10.20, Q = 9.84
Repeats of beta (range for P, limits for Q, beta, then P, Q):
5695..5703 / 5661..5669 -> -0.031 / 10.16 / 9.85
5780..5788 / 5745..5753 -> 0.046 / 9.85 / 10.32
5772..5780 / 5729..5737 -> 0.001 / 9.93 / 9.94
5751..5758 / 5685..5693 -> -0.020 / 10.15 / 9.95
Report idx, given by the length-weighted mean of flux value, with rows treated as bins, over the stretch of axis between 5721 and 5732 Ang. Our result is 10.0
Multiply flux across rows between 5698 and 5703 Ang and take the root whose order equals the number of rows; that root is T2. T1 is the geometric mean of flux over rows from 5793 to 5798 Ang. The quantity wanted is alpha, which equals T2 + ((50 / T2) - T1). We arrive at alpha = 5.1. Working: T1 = 9.9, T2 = 10.08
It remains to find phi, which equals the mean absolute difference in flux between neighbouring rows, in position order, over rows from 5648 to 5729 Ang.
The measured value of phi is 0.13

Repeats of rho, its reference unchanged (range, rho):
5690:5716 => 5712.23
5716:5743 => 5735.96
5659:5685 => 5665.08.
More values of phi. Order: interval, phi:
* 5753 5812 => 0.09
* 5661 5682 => 0.10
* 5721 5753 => 0.09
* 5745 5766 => 0.16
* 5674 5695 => 0.12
